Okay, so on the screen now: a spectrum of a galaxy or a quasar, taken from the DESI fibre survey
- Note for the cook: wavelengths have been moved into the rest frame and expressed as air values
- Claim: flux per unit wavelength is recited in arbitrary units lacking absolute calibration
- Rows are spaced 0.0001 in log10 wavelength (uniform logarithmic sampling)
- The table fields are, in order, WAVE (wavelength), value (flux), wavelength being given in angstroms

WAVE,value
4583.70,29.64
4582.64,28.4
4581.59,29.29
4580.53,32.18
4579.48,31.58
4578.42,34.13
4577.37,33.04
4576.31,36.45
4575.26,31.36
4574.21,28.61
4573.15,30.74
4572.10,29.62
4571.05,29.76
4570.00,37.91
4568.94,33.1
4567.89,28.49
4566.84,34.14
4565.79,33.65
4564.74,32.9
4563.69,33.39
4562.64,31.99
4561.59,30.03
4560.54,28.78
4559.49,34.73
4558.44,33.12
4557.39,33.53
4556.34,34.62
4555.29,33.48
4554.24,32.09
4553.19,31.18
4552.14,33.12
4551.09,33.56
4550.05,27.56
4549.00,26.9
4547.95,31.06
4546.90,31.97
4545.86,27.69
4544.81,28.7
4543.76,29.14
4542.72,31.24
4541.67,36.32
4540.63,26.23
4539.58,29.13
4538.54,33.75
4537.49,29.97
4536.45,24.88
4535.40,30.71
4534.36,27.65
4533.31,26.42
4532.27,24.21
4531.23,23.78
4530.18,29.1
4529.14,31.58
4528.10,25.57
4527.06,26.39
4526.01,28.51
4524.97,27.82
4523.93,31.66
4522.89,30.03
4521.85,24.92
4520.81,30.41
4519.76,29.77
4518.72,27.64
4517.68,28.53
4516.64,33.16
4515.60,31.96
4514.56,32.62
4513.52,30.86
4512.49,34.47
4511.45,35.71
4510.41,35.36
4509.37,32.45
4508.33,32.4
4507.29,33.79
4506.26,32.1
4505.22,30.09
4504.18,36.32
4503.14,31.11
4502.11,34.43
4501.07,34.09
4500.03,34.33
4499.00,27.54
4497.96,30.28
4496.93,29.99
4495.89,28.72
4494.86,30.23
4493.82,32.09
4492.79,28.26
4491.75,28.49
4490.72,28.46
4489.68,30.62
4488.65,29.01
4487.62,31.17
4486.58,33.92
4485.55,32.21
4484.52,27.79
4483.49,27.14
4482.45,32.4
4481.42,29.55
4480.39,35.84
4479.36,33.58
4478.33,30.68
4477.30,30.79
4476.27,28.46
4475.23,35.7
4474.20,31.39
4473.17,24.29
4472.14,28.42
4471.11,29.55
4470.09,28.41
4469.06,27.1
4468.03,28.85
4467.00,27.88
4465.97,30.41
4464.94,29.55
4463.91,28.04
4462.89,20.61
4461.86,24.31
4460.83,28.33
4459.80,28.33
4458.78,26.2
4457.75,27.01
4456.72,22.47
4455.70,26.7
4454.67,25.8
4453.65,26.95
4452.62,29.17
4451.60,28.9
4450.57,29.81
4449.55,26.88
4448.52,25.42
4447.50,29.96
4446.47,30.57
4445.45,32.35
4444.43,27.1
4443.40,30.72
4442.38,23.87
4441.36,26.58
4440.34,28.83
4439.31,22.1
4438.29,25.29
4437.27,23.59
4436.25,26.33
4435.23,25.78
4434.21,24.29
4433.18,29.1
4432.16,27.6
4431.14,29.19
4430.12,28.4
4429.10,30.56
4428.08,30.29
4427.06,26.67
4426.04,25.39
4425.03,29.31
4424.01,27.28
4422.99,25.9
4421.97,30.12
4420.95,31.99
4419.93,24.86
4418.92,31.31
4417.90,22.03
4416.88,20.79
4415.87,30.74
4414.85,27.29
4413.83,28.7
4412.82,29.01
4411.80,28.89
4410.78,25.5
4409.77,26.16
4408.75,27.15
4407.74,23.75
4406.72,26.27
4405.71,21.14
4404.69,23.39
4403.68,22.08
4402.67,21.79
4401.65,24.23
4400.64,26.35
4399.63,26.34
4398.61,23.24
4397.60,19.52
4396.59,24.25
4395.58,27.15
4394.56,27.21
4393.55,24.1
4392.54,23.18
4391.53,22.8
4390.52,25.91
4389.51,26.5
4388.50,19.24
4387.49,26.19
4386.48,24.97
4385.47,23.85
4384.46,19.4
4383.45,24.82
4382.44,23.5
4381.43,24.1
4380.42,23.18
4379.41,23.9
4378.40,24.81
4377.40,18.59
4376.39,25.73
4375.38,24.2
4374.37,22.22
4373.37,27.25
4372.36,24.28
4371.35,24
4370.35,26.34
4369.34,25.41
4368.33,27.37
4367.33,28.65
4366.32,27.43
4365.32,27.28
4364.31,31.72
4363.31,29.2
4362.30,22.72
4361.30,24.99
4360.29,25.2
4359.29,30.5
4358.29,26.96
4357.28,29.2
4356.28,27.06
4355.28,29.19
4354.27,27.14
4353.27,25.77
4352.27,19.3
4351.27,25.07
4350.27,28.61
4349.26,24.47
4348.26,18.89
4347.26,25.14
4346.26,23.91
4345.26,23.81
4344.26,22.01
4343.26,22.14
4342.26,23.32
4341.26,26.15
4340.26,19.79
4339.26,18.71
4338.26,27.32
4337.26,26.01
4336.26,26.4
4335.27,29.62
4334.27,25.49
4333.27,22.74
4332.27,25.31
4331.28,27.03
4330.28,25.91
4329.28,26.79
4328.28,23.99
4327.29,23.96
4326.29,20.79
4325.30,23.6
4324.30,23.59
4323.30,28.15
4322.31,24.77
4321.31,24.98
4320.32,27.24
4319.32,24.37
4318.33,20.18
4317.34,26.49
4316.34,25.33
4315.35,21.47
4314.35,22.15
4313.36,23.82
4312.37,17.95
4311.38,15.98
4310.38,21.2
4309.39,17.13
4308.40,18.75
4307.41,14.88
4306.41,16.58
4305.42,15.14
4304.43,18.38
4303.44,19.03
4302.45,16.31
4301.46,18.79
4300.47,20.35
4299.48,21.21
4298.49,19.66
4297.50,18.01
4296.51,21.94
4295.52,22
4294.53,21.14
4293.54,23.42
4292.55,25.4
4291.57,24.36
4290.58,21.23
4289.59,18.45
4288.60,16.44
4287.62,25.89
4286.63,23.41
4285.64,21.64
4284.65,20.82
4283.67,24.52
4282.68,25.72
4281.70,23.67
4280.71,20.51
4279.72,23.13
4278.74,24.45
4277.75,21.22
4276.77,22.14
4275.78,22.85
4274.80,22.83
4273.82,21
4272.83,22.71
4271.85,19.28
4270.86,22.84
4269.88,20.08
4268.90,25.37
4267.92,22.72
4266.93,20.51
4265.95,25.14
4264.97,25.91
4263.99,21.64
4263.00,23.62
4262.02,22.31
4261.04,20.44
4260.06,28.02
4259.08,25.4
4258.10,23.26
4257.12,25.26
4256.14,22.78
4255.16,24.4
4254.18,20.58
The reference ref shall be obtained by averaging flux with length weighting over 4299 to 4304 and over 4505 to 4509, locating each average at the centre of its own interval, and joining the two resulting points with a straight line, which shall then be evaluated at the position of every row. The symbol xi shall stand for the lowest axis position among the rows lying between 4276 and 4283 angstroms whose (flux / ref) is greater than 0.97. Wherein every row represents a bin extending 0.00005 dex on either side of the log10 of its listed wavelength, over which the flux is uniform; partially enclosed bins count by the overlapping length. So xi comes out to 4276.77 angstroms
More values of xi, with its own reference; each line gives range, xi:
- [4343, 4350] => 4343.26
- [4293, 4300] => 4293.54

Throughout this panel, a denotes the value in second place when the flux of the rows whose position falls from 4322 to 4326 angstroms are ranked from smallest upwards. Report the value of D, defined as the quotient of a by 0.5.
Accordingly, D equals 47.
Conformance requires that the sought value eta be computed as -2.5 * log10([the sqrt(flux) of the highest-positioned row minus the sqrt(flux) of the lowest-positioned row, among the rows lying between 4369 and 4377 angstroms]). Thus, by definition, 3.7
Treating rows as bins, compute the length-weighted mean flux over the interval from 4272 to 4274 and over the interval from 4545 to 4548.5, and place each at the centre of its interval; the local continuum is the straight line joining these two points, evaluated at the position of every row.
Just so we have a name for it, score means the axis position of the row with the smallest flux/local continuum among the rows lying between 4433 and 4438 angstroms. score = 4437.27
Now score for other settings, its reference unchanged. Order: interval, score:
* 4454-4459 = 4456.72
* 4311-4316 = 4311.38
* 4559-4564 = 4560.54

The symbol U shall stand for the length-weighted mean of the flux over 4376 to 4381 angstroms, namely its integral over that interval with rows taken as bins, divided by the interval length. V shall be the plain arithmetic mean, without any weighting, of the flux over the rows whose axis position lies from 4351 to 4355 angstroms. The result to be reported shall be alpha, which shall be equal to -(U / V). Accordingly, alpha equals -0.95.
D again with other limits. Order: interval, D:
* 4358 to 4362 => 50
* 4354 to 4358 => 54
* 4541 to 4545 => 58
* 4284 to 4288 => 43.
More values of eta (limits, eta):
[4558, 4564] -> 4.1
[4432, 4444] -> 1.3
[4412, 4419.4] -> 1.7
